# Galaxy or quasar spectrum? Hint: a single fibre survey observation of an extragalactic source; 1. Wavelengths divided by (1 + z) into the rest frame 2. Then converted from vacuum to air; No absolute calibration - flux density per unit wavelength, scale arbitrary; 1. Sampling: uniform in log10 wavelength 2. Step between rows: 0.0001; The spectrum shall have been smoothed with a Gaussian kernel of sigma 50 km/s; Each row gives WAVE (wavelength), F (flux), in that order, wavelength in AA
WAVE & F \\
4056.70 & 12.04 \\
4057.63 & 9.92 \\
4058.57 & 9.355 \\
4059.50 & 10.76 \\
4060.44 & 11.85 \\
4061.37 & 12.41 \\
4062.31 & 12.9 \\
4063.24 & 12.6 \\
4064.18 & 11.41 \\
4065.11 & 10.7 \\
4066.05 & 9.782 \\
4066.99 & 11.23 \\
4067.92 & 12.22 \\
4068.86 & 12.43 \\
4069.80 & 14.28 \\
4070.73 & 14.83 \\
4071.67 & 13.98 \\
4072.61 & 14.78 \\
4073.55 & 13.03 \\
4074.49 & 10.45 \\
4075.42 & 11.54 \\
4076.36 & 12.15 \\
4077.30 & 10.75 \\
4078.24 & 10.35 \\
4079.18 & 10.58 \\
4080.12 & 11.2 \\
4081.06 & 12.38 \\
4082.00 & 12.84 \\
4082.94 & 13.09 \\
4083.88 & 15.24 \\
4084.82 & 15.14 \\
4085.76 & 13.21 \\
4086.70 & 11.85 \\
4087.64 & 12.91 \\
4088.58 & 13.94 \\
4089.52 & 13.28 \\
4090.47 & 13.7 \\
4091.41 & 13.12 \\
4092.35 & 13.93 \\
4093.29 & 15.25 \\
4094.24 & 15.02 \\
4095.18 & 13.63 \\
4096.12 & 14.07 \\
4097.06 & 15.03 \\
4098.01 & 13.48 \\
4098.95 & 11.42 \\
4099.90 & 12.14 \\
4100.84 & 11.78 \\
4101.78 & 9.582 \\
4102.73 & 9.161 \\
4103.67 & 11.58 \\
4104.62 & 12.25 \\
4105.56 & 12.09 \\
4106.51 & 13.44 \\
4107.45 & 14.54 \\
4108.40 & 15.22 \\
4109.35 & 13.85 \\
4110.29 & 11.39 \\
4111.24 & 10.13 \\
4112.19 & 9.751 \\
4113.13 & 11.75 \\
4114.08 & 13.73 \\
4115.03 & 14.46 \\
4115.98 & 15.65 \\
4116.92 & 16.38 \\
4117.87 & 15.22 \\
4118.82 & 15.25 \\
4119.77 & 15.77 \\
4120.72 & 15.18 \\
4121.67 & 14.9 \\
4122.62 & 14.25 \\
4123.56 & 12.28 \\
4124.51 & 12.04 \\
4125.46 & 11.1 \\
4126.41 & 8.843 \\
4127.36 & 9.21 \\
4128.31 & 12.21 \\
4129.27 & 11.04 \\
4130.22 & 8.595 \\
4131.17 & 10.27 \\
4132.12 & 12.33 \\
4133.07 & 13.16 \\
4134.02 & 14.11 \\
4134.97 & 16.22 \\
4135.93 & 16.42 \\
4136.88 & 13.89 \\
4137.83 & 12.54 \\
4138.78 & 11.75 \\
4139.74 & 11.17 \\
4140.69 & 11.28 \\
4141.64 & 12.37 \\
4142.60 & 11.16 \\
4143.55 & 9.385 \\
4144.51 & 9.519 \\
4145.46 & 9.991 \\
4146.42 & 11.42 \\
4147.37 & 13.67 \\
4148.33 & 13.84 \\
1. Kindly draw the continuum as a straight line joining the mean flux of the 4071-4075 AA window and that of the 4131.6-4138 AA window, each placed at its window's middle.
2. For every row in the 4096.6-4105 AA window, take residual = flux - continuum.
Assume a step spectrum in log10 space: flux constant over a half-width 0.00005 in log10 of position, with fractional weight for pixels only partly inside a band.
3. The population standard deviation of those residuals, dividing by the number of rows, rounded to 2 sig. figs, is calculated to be 1.7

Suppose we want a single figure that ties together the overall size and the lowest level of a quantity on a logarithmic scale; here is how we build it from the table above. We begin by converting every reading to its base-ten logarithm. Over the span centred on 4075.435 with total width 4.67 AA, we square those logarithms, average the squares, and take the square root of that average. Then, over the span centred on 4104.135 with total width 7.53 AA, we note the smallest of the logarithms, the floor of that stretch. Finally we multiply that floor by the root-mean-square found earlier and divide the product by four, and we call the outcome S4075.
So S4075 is 0.256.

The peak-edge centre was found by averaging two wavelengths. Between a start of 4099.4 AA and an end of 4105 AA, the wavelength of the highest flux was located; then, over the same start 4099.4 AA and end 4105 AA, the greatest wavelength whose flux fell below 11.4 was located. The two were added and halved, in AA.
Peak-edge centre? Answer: 4103.7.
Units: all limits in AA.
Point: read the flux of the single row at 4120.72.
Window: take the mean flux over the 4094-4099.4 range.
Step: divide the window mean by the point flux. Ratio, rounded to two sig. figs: 0.91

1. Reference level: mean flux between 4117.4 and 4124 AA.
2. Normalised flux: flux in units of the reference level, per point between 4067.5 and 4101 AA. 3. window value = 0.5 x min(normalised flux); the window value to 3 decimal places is 0.352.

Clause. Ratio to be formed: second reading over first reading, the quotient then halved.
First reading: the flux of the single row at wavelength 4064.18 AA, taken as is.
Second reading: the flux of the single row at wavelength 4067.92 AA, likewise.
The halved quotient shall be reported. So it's 0.54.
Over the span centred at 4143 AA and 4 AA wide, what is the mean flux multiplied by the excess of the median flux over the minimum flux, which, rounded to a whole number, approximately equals 10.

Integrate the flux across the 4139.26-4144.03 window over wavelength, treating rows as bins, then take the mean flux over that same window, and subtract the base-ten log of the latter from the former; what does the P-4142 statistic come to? 51.8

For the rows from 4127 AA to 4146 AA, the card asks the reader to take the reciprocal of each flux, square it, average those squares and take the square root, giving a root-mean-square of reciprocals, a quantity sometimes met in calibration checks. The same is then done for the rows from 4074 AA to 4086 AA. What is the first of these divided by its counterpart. 1.06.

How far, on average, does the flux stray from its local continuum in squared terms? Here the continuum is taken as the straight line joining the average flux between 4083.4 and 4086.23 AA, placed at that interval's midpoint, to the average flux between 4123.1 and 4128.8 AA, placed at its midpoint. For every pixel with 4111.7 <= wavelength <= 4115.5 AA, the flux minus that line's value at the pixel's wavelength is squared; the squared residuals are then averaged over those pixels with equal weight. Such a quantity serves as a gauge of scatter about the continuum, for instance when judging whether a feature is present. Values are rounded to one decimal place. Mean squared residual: 3.9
